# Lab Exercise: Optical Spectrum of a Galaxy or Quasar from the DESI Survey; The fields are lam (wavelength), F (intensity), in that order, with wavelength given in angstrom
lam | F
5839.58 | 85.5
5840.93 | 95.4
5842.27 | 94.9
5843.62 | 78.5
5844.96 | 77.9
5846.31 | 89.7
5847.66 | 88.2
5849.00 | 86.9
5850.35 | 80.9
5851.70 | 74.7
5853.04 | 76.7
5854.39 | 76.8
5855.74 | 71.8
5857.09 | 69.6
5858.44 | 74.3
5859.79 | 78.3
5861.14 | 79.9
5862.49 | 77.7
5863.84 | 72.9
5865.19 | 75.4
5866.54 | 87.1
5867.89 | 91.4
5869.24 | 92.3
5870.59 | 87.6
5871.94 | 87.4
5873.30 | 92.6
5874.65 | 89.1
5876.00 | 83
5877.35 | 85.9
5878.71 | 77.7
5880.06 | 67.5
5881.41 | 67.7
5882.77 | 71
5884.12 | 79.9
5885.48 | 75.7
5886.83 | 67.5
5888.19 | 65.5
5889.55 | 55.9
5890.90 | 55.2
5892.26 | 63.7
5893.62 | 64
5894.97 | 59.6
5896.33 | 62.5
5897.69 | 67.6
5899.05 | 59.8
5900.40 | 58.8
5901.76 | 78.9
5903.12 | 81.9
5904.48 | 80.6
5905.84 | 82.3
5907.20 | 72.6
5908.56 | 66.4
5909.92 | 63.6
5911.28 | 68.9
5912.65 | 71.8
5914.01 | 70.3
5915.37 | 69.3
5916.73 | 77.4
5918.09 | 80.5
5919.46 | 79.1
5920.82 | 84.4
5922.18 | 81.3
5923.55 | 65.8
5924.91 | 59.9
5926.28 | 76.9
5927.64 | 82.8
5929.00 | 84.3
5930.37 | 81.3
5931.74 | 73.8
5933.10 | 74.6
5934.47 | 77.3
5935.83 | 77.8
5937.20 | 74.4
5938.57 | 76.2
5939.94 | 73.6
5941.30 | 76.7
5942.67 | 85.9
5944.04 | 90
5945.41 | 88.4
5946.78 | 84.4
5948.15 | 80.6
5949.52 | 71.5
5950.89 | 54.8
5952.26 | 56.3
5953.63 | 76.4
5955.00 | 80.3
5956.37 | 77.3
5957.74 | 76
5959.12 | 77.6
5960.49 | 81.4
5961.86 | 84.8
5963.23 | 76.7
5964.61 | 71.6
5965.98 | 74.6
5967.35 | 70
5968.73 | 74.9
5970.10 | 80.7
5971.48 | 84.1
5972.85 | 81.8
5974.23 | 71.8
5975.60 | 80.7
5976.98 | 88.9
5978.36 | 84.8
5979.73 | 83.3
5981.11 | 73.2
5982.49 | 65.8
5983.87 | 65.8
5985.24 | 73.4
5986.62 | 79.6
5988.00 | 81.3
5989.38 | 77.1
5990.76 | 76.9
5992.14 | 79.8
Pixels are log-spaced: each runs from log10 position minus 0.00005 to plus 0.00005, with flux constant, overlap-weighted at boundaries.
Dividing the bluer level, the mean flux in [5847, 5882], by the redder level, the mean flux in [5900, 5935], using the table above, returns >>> 1.08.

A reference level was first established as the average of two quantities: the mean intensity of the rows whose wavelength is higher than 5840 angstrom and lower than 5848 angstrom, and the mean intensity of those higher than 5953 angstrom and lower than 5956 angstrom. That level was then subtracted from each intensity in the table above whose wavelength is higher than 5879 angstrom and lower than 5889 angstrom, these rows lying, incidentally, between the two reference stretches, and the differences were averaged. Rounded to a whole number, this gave -12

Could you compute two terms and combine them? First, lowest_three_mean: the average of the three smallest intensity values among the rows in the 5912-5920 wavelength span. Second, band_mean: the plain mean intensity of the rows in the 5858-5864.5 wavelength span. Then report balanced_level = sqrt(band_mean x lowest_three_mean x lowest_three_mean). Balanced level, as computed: 617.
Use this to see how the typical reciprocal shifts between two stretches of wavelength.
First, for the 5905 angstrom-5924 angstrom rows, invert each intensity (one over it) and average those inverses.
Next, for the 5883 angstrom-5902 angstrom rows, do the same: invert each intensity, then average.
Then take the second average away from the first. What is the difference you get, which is -0.0019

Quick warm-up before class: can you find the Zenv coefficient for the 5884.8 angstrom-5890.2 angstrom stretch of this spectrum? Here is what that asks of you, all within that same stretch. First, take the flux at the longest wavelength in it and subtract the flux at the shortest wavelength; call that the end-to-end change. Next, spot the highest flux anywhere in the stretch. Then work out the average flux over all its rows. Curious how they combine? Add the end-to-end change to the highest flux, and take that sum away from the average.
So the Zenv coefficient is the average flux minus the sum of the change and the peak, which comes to 10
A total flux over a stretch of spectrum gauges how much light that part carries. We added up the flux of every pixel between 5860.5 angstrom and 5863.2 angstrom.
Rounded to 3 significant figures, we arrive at 158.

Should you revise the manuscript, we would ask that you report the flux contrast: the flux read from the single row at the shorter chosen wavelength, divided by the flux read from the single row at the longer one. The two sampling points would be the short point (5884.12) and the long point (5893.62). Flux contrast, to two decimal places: 1.25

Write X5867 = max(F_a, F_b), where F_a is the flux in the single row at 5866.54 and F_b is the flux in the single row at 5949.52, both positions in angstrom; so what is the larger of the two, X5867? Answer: 87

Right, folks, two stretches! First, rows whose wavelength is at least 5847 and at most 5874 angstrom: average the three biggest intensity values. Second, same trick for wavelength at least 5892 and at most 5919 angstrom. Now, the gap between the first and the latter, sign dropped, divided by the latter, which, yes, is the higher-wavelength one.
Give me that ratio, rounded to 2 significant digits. 0.13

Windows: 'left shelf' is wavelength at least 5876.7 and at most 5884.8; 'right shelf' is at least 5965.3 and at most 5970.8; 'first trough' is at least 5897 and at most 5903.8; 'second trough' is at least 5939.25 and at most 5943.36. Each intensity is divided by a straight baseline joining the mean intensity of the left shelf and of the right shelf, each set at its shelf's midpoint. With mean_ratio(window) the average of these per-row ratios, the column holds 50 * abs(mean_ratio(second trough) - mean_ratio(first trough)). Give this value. 6.2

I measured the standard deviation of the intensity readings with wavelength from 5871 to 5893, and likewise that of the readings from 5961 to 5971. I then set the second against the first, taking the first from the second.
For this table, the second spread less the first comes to -6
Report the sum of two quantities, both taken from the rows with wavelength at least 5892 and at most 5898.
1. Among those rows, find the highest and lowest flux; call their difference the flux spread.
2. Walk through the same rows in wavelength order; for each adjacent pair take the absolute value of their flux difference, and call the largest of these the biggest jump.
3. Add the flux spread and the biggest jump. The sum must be 13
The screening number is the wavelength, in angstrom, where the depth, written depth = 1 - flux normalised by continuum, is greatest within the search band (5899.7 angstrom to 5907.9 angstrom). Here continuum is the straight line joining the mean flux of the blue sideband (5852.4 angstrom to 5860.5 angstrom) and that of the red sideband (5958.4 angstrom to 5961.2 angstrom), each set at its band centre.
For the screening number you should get 5900.40 angstrom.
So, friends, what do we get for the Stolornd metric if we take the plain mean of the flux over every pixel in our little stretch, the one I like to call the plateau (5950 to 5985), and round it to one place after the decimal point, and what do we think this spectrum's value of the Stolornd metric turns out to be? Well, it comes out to 75.7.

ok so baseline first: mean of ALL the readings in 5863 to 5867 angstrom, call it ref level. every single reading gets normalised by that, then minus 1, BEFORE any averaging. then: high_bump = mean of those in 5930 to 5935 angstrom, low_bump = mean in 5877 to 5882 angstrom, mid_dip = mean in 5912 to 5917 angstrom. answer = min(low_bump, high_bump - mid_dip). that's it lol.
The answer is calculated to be -0.05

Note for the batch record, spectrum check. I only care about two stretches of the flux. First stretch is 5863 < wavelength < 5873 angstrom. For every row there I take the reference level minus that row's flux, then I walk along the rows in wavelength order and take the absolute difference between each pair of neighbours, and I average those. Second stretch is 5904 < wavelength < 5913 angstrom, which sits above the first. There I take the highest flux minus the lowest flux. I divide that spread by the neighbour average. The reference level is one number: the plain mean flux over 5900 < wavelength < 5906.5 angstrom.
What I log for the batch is 4.6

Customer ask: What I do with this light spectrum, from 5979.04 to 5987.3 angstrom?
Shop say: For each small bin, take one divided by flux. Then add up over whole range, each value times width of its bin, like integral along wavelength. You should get 0.113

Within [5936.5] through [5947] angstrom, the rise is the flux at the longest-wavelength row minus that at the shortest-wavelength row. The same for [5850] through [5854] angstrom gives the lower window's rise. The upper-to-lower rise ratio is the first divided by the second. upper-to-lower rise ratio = -2.4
